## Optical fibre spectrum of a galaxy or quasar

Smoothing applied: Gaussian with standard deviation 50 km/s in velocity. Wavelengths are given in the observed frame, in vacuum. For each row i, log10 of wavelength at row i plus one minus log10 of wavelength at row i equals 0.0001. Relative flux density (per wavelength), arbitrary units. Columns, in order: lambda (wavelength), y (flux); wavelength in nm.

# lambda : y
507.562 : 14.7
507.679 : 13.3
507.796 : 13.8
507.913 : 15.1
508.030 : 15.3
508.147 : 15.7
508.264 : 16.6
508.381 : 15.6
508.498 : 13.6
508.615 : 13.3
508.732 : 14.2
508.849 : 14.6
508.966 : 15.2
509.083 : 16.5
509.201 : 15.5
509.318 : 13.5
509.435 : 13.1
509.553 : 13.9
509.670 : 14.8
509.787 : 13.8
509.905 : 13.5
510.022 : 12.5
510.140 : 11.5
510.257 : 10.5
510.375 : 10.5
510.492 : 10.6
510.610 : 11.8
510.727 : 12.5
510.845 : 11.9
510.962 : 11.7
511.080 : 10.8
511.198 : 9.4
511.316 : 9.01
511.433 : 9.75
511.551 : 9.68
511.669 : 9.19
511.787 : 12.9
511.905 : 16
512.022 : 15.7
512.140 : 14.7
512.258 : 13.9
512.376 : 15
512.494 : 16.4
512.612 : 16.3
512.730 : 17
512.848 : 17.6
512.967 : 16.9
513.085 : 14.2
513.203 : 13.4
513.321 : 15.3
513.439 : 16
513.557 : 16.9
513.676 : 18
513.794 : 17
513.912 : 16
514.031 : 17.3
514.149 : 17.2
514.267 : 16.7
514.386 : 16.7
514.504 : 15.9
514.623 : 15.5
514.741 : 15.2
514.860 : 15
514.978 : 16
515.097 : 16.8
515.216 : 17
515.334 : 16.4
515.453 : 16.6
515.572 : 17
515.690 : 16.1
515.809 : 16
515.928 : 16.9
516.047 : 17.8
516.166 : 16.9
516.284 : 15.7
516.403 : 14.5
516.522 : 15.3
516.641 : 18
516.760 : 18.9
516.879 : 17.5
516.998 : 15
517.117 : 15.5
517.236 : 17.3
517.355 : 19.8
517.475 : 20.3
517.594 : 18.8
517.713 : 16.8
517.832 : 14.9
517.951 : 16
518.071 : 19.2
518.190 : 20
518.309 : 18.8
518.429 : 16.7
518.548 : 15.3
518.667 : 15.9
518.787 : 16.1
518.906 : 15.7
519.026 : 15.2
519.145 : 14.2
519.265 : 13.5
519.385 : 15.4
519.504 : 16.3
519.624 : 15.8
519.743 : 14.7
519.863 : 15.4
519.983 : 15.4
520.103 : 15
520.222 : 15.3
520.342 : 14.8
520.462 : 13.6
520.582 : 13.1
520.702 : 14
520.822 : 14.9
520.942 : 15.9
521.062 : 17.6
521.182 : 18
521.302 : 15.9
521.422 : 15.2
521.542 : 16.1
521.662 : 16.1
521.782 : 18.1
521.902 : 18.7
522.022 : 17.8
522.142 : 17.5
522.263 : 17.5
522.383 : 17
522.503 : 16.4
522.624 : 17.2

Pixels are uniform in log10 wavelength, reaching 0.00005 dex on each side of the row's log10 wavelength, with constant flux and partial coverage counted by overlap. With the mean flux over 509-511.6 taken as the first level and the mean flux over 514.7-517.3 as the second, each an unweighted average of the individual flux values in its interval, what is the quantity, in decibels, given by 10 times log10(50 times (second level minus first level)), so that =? 23.3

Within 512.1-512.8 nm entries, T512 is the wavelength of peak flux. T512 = 512.730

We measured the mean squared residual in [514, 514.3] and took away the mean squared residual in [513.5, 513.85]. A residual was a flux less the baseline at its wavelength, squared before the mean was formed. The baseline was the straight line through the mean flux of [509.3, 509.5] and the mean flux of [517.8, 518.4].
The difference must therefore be -1.6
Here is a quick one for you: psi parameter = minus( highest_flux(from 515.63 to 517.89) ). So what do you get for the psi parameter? -20.3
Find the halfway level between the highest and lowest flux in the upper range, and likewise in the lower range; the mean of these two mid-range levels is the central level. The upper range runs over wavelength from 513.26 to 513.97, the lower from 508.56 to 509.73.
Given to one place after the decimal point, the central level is 15.7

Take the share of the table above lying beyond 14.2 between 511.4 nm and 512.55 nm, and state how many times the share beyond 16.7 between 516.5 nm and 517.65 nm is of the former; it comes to 1.4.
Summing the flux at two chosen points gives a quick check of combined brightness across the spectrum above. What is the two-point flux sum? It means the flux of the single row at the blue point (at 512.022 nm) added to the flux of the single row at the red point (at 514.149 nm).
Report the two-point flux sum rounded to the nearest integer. 33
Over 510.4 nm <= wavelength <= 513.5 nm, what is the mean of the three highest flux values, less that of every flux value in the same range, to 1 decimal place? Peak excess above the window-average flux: 3.8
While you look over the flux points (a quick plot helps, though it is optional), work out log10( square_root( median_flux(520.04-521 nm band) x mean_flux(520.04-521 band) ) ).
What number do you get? 1.17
